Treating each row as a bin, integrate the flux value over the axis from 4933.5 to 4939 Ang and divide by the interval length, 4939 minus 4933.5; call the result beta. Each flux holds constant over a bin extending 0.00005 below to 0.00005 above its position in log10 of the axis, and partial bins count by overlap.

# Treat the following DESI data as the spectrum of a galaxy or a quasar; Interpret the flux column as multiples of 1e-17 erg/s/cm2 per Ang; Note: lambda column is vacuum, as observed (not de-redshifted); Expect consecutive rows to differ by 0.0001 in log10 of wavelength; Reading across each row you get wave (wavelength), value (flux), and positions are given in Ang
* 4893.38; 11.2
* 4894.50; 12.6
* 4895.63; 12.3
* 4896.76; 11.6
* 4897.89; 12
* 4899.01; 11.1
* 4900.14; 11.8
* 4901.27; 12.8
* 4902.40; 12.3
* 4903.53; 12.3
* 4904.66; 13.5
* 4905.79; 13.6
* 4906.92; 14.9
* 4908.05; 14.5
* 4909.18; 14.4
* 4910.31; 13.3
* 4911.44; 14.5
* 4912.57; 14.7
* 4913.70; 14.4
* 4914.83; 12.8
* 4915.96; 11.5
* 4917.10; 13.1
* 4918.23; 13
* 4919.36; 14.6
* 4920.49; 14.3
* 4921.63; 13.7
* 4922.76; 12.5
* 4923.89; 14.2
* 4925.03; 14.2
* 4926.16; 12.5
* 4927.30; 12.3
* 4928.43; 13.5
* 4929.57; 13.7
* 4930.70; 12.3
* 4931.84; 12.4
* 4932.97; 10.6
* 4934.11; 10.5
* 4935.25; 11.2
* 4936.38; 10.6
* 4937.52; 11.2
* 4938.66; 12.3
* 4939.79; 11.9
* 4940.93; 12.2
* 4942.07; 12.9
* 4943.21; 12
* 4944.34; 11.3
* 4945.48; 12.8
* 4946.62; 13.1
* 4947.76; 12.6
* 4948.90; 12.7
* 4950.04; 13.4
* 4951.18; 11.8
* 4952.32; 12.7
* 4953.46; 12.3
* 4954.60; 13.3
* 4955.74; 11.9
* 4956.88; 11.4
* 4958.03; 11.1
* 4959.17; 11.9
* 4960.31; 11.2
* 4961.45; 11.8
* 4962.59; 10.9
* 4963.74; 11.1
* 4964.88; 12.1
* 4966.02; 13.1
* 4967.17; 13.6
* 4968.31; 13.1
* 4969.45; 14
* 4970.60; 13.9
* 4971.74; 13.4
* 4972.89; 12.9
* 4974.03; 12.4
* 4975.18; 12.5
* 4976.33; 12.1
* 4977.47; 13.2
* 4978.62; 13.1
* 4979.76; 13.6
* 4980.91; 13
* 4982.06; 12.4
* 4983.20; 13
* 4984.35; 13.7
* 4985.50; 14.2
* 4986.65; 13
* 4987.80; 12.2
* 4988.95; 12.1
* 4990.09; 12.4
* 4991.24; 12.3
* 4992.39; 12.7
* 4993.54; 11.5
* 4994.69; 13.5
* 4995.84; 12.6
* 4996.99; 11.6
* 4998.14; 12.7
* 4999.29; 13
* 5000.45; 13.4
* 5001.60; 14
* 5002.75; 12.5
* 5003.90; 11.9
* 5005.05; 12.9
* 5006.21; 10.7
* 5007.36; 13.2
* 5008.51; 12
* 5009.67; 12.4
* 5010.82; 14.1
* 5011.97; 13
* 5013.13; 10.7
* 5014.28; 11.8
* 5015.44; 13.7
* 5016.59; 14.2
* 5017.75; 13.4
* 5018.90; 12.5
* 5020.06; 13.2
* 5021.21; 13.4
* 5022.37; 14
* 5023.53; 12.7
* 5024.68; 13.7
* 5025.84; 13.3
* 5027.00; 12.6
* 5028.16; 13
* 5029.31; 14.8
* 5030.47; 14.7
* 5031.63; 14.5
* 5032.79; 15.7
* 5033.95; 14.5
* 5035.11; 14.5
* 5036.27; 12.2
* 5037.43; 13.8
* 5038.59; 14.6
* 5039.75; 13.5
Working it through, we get 11.1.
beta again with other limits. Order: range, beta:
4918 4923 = 13.7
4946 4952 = 12.7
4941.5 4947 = 12.4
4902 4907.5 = 13.3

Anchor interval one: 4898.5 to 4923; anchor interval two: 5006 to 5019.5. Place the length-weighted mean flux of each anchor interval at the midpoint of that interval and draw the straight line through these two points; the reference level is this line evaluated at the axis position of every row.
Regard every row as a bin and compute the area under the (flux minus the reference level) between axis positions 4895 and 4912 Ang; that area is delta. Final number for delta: -7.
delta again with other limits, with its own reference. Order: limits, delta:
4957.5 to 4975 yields -10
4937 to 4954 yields -13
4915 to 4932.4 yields -2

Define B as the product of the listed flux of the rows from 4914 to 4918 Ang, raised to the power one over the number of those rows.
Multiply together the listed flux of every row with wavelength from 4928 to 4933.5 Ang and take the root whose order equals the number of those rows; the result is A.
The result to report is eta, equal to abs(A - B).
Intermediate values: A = 12.4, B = 12.4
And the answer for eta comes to 0.00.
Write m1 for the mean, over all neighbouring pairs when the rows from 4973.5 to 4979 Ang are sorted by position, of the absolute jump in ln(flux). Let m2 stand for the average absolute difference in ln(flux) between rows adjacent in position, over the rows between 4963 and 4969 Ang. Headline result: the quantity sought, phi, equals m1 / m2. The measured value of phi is 0.6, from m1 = 0.034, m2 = 0.060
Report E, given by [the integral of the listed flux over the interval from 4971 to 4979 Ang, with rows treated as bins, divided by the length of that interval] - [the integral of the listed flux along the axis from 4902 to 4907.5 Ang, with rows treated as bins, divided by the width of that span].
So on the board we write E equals -0.5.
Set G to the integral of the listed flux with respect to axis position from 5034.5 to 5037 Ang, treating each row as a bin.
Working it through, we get 33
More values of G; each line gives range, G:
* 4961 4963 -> 23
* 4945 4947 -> 26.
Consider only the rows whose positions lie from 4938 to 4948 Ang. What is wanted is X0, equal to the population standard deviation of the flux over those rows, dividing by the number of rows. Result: 0.54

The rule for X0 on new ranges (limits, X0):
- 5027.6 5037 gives 1.03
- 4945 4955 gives 0.47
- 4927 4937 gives 1.16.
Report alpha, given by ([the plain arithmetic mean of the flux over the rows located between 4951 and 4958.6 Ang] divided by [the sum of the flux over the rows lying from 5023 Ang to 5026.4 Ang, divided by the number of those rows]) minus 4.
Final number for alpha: -3.088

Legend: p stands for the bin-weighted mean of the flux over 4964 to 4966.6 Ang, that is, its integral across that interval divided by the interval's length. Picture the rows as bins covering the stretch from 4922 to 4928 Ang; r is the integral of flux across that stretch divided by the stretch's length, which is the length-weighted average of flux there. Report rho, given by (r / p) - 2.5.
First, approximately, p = 12.4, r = 13.2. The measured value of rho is -1.44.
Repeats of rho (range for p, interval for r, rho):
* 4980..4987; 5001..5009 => -1.56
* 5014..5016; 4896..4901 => -1.59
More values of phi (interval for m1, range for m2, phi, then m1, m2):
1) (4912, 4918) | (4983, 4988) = 1.6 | 0.094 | 0.060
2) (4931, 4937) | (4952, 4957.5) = 1.1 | 0.071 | 0.066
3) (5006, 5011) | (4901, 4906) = 3.3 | 0.117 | 0.035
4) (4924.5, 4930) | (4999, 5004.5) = 1.1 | 0.063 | 0.059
